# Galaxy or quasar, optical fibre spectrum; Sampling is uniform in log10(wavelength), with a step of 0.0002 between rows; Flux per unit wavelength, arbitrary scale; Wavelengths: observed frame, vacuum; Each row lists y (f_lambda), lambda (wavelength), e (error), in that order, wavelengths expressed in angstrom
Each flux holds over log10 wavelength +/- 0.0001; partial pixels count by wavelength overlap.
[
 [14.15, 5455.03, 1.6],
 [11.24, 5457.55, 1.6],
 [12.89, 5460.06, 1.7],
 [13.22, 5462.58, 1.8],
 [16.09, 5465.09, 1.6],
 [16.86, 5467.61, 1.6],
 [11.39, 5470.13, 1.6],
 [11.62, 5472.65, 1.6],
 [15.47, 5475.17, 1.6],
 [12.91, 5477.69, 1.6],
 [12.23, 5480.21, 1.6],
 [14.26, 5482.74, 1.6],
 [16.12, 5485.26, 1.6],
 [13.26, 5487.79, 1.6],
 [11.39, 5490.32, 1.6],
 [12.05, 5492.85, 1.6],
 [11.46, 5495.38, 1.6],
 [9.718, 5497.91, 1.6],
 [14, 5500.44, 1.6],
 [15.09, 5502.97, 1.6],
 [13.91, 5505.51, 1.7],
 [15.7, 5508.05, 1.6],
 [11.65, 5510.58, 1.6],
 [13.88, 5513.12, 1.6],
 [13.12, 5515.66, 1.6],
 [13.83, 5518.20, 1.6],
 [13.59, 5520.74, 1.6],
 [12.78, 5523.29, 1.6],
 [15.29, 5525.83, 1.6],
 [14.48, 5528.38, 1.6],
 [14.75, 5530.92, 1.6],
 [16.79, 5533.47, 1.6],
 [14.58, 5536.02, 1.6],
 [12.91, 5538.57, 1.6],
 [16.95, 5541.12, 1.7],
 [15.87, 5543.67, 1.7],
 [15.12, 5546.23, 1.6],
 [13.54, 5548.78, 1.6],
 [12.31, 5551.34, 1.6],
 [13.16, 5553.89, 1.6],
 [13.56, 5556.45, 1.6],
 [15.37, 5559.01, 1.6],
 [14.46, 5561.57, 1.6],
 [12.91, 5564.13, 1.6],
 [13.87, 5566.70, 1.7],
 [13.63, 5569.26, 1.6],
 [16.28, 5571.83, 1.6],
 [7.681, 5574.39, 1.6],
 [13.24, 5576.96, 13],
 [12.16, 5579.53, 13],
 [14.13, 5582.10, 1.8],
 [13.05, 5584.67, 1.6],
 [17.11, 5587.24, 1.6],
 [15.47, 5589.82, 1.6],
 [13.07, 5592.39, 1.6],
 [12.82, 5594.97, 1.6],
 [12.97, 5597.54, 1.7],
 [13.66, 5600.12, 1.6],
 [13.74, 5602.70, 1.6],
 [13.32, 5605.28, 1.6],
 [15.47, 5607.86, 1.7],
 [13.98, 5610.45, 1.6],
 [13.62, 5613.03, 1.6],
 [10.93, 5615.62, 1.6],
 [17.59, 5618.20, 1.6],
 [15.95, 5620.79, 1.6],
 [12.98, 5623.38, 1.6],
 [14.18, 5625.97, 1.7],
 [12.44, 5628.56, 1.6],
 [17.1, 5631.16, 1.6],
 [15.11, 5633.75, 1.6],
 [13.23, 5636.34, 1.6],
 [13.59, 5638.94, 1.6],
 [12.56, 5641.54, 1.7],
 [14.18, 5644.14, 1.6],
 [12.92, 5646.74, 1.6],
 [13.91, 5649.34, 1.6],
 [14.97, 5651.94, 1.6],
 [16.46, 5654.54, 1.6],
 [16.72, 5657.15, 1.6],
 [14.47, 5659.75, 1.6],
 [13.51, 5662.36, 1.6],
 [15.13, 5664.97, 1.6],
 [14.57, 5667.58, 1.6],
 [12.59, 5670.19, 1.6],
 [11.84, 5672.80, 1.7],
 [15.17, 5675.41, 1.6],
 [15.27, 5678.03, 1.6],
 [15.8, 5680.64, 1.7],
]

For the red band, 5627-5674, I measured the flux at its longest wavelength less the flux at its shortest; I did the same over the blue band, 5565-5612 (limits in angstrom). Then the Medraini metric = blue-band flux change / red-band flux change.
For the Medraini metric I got 0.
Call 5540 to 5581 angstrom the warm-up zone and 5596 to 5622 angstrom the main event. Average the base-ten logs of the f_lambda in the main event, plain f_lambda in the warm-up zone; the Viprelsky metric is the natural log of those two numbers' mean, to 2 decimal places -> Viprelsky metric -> 2.01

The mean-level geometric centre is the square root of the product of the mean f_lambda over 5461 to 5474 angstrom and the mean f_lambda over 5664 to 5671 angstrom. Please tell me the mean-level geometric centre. 14.0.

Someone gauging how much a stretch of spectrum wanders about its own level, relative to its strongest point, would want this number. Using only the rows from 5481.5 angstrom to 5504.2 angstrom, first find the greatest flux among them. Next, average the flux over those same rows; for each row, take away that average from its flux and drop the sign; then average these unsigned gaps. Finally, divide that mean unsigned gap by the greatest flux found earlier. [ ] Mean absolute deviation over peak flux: 0.10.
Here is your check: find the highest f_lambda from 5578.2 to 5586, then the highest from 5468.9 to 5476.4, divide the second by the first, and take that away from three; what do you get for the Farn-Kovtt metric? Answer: 1.91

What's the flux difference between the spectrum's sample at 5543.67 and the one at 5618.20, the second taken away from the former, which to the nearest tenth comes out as -1.7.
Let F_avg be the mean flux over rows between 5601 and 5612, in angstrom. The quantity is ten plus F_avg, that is 24.1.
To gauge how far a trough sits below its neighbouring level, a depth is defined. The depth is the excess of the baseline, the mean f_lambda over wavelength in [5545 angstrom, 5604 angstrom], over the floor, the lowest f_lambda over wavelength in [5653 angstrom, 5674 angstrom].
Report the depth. 1.78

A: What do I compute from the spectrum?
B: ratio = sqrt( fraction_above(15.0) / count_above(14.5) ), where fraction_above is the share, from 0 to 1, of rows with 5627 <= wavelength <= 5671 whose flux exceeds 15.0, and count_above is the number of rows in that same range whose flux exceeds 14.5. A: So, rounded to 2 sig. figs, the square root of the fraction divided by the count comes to 0.20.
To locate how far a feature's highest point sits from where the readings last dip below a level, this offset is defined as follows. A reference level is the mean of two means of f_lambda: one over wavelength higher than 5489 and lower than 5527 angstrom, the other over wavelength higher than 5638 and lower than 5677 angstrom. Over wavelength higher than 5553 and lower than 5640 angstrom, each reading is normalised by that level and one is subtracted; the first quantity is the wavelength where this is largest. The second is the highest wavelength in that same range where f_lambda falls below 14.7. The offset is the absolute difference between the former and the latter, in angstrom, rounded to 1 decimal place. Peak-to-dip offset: 20.7 angstrom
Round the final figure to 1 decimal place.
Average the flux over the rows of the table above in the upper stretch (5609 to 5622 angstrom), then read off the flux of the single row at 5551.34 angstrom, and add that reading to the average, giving 26.7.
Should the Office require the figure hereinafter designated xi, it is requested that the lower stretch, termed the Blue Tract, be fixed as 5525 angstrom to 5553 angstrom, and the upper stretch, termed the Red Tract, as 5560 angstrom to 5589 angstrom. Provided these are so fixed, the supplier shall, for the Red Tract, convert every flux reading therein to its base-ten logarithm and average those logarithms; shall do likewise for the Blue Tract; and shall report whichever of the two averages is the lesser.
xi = 1.12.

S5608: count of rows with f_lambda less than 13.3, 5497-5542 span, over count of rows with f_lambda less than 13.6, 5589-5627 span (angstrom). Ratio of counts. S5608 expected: 0.8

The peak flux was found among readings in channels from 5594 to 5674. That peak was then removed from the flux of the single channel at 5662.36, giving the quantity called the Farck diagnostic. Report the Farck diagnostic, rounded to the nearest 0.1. -4.1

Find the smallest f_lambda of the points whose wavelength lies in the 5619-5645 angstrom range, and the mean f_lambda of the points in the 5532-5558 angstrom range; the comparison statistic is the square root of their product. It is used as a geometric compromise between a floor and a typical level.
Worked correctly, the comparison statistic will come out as 13.4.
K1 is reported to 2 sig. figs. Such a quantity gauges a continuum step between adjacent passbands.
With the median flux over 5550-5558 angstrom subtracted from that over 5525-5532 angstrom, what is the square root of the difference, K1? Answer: 1.3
